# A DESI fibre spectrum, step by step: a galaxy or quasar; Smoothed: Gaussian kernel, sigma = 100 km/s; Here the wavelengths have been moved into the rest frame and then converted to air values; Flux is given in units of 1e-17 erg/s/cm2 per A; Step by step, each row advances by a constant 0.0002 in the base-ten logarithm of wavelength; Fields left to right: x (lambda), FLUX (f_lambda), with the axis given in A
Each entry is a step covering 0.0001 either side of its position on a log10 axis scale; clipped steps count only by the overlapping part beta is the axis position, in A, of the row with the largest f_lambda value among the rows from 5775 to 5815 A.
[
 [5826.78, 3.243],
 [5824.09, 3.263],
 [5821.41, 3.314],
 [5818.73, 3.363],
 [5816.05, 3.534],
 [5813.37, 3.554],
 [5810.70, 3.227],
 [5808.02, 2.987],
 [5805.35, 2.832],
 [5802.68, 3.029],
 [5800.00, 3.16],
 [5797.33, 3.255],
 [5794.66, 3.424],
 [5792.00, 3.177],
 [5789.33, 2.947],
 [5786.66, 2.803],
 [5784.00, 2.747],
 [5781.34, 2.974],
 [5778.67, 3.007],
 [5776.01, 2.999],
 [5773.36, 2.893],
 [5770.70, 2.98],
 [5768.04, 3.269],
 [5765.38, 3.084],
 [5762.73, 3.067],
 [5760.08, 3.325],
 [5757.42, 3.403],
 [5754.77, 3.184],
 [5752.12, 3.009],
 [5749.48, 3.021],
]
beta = 5813.37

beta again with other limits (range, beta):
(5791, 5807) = 5794.66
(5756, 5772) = 5757.42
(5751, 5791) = 5757.42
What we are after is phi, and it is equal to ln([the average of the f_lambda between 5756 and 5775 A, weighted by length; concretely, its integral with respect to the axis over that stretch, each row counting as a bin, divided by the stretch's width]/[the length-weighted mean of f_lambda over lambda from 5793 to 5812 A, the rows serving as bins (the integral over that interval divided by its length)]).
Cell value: 0.00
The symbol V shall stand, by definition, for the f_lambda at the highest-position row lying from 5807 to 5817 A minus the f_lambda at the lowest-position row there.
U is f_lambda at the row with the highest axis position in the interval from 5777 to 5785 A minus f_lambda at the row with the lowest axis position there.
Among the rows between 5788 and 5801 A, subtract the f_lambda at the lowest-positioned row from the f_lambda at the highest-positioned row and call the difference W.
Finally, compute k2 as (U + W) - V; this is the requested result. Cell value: -0.6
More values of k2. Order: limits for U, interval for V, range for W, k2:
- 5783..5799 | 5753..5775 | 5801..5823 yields 1.1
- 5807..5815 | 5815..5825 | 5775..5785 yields 0.6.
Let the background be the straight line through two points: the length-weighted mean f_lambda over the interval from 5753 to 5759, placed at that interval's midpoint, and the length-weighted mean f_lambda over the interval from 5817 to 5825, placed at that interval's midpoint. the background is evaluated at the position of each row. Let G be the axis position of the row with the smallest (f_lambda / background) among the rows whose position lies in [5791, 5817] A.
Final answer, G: 5805.35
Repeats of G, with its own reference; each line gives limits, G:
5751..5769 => 5752.12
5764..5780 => 5773.36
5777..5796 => 5784.00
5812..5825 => 5824.09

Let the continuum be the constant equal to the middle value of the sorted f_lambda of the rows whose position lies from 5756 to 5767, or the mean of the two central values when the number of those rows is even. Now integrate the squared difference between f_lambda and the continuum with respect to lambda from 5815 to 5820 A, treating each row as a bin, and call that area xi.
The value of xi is 0.32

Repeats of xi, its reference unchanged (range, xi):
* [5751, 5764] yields 0.29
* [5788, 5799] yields 0.31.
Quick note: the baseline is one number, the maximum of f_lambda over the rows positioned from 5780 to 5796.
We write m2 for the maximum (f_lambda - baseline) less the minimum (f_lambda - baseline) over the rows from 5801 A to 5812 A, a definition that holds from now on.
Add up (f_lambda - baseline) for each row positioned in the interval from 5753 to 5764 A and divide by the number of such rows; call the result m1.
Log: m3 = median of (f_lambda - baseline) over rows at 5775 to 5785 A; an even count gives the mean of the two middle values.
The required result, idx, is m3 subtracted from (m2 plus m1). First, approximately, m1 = -0.18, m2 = 0.395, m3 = -0.44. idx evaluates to 0.65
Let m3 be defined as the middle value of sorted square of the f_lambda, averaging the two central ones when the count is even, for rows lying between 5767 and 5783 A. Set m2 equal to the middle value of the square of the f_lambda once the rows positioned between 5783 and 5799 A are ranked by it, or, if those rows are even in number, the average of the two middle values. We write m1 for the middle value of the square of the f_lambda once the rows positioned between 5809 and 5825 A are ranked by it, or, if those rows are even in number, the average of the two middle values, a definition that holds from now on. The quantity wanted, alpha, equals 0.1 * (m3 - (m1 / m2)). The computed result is 0.78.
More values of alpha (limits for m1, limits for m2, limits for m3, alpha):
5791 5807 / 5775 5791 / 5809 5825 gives 1.00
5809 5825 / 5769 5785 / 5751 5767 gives 0.86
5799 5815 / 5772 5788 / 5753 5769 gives 0.93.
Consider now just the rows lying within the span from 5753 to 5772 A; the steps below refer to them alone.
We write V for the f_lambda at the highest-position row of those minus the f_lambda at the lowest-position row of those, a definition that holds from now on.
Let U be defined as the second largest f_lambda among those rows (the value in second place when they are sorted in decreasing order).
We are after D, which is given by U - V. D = 3.5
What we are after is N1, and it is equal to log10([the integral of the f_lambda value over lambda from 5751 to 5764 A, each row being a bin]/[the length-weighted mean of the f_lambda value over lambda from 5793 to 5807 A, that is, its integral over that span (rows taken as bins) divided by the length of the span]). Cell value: 1.122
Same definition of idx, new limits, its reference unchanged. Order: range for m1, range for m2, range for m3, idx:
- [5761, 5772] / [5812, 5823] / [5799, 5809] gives 0.33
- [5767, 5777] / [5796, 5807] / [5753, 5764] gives 0.20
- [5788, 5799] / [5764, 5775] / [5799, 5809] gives 0.57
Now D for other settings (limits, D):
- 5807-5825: 3.3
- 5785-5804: 3.0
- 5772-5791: 2.9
